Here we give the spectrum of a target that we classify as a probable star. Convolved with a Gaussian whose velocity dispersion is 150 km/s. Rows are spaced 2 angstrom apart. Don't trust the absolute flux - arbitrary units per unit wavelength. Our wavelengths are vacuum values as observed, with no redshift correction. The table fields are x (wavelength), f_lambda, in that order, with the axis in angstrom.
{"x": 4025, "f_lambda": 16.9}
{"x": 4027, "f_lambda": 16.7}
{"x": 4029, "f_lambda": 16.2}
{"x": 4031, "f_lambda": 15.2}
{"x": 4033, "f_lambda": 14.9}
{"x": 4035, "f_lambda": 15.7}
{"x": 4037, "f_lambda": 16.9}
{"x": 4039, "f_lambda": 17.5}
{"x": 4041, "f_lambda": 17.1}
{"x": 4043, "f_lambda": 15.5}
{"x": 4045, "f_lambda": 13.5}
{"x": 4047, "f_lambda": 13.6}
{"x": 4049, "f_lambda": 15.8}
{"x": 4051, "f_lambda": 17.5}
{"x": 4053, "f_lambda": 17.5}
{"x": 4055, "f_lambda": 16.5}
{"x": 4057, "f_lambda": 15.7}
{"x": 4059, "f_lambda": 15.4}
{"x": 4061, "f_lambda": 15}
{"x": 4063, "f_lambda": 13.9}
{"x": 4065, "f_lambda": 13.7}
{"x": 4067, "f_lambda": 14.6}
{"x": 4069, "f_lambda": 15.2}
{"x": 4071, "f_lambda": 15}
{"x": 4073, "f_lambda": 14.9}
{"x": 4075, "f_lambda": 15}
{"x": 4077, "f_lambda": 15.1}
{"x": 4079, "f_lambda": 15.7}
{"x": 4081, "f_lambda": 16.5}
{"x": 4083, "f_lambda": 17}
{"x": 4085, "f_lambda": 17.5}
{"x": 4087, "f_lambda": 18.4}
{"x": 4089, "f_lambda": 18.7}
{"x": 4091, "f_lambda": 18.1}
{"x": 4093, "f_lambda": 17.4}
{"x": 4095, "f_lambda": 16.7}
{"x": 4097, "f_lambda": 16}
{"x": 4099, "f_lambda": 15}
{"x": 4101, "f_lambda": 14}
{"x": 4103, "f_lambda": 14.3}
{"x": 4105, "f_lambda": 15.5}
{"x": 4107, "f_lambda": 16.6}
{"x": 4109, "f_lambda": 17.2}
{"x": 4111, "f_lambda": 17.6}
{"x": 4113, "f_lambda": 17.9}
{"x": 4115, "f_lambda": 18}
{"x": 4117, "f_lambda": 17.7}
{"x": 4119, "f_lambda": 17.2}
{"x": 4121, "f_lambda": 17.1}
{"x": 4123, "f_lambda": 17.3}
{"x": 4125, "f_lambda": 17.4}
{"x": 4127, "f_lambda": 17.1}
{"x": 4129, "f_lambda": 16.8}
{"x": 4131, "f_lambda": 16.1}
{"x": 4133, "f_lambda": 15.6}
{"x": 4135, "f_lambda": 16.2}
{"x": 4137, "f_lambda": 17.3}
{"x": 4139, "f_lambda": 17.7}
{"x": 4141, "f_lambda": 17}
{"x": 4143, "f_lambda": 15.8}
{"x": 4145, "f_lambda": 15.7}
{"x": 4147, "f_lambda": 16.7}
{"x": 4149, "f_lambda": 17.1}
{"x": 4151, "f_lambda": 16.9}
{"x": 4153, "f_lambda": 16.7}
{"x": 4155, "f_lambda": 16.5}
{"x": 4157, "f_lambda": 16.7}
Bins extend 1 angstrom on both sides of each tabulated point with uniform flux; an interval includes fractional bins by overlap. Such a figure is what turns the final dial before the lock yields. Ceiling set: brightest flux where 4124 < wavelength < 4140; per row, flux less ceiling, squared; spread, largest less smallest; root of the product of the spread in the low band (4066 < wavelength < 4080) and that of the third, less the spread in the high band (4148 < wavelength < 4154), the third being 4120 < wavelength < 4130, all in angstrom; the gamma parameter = 1.4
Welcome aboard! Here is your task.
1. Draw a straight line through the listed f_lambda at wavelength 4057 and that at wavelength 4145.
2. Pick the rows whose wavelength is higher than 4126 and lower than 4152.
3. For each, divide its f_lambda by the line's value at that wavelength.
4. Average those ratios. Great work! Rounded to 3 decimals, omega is 1.058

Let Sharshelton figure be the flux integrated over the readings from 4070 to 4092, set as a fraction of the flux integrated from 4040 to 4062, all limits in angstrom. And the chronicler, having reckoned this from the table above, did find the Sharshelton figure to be 1.051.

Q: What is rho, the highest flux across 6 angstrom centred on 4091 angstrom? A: 18.7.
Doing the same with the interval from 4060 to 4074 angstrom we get 15.2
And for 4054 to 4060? 16.5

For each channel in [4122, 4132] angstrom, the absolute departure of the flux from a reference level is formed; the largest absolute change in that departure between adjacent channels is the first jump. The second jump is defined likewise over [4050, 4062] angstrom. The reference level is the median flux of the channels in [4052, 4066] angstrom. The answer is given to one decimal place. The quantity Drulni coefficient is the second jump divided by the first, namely 1.4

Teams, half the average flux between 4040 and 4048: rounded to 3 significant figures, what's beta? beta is 7.46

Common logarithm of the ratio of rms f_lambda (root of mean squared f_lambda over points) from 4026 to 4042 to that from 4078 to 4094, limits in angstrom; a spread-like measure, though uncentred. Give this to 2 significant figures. -0.029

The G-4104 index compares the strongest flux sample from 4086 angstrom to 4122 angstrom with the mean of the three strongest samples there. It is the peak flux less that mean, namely 0.30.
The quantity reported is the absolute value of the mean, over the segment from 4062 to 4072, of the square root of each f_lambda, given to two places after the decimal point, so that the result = 3.80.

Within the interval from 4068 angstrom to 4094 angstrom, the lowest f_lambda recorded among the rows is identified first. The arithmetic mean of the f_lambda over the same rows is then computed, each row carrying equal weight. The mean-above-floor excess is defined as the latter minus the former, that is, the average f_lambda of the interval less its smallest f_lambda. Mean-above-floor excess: 1.60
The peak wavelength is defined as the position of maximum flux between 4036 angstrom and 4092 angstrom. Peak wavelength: 4089 angstrom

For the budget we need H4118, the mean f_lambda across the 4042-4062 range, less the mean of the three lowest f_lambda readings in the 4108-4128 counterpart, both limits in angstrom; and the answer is -1.5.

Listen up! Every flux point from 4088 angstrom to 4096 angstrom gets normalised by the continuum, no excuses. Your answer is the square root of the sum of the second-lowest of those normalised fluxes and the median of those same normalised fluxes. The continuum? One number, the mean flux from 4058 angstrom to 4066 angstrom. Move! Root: 1.56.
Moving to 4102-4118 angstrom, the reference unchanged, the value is 1.51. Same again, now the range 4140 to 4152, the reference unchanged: 1.50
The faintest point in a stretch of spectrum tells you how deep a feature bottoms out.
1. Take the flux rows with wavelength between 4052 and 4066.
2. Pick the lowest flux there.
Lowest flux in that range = 13.7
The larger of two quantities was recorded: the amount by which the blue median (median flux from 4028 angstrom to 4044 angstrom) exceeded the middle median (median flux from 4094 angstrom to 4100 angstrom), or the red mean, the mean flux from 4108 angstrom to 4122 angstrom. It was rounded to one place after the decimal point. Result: 17.5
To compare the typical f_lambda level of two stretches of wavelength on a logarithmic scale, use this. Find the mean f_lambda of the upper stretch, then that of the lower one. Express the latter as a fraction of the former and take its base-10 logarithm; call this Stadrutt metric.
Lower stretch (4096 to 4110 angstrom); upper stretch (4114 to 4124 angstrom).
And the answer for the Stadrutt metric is -0.05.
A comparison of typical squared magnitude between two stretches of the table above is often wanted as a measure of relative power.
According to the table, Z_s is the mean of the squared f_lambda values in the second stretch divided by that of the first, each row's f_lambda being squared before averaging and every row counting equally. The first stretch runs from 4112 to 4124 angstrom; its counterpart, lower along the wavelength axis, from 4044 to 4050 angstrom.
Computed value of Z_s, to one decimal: 0.7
